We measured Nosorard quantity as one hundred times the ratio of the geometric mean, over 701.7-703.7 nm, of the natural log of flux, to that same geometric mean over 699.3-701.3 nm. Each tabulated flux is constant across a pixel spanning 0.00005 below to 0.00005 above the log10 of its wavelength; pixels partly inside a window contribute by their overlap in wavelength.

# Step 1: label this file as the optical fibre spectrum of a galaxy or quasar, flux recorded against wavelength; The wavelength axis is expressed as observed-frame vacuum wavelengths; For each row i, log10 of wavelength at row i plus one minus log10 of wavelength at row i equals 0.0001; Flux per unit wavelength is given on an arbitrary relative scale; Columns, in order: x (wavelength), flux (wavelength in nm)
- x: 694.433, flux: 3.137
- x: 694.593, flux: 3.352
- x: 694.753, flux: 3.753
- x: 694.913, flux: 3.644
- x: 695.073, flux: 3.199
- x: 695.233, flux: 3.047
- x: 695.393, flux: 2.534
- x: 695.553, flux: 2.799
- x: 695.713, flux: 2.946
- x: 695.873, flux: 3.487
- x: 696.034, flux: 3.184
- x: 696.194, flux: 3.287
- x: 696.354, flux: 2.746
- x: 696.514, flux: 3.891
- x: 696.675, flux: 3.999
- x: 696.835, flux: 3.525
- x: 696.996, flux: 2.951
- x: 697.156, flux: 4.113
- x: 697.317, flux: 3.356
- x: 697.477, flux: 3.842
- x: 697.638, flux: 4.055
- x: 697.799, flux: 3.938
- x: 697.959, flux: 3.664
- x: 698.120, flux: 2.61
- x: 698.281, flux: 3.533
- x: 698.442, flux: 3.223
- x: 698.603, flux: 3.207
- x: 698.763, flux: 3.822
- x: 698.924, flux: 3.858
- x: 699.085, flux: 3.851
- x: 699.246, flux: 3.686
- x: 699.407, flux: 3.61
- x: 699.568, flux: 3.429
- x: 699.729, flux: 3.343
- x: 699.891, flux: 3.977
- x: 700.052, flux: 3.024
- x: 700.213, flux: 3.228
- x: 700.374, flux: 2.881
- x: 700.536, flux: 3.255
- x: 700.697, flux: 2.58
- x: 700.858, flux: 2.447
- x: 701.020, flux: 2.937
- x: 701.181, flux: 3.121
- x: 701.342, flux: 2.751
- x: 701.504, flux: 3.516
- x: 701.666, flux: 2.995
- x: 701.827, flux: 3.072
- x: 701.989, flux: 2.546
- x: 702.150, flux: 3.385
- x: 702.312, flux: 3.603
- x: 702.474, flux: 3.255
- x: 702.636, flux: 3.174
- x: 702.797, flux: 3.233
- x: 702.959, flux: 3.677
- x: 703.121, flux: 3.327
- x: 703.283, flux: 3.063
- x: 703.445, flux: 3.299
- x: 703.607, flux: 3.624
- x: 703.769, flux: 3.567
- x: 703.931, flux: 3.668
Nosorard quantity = 104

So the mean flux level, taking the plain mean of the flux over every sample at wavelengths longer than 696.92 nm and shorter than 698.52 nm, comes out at 3.5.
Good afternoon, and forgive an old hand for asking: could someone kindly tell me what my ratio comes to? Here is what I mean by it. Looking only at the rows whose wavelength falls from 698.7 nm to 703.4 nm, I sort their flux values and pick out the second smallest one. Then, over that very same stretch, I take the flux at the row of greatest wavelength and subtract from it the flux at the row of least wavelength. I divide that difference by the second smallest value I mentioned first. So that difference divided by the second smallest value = -0.30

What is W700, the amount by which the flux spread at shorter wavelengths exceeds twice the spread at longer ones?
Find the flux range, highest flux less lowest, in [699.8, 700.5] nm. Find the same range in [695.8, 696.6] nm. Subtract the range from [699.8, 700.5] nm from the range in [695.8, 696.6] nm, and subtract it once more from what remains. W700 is -1.05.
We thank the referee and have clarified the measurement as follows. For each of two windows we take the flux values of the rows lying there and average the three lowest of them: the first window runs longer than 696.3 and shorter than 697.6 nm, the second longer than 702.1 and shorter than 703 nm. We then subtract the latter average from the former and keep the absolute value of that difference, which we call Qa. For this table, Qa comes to 0.20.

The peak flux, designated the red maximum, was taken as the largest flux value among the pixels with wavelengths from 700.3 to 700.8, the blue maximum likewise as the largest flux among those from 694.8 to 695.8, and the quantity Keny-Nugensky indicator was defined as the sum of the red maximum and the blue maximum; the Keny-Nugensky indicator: 6.90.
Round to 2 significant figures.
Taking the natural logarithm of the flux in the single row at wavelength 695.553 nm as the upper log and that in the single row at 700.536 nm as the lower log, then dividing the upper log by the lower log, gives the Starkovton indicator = 0.87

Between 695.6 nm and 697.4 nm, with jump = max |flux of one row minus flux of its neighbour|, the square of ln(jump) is 0.02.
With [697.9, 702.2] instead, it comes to 0.00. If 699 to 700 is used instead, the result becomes 0.21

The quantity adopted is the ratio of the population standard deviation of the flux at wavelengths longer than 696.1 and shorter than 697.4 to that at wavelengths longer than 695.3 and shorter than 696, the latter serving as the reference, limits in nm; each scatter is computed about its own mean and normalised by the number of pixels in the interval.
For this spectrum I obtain 1.33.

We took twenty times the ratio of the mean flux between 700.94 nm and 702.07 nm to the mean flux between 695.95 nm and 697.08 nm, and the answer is 17.8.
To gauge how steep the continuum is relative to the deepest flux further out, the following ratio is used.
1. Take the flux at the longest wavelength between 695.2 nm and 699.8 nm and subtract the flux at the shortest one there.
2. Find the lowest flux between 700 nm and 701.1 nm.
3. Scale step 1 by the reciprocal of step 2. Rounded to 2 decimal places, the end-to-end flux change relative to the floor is 0.12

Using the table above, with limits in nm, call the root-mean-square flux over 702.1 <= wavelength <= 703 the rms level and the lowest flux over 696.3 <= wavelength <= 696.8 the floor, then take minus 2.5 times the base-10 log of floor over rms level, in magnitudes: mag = 0.23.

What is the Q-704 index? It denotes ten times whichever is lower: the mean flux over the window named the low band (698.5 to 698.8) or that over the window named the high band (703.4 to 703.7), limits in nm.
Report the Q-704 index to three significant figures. 34.6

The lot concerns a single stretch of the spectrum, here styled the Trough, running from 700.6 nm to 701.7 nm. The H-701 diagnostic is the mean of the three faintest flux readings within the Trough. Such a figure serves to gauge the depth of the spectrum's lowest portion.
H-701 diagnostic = 2.6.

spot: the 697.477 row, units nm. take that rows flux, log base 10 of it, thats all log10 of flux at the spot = 0.58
